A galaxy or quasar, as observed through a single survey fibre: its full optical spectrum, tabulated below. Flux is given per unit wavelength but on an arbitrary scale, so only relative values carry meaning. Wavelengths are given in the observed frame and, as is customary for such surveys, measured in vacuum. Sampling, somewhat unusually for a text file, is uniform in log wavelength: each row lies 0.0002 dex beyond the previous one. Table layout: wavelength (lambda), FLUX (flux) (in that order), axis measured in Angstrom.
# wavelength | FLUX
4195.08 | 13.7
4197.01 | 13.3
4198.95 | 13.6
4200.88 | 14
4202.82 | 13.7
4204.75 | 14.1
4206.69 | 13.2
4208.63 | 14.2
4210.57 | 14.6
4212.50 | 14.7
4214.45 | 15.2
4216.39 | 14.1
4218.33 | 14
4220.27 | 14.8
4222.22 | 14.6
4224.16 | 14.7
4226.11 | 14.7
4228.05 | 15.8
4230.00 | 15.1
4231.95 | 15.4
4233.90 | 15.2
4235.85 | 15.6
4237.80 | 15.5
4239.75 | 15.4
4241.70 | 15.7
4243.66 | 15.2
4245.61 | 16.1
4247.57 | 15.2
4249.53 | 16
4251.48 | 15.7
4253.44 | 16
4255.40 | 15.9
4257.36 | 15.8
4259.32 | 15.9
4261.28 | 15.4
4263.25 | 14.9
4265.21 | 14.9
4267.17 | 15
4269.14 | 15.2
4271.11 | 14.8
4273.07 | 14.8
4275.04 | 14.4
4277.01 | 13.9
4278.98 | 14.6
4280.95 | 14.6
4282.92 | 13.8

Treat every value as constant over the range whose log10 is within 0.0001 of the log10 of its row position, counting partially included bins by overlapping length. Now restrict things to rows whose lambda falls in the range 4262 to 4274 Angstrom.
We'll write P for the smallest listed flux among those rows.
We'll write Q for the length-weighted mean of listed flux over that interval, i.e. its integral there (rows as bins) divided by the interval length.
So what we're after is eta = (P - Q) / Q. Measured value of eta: -0.010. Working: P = 14.8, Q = 14.9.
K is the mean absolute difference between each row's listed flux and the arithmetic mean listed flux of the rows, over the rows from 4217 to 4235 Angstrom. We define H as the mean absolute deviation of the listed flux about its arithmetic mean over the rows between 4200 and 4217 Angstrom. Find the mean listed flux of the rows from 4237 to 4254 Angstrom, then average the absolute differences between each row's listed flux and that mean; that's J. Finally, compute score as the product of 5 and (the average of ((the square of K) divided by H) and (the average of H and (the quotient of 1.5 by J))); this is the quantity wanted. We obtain 8.1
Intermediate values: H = 0.42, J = 0.284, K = 0.40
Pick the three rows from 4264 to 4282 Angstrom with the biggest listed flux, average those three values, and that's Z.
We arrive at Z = 15.0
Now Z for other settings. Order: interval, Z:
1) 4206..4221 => 14.9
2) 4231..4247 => 15.8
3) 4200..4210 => 14.1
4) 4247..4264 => 16.0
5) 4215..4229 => 15.1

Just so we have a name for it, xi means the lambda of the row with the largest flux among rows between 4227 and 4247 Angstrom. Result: 4245.61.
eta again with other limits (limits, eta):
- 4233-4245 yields -0.017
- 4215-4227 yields -0.035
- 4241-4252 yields -0.028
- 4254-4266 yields -0.038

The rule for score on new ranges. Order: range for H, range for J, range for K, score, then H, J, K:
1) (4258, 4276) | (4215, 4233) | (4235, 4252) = 5.3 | 0.31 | 0.422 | 0.24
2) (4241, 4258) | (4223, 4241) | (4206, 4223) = 8.5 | 0.25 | 0.304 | 0.45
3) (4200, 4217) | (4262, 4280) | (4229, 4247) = 7.5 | 0.42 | 0.281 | 0.23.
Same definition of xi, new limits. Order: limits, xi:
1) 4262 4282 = 4269.14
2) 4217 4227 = 4220.27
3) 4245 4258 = 4245.61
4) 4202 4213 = 4212.50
